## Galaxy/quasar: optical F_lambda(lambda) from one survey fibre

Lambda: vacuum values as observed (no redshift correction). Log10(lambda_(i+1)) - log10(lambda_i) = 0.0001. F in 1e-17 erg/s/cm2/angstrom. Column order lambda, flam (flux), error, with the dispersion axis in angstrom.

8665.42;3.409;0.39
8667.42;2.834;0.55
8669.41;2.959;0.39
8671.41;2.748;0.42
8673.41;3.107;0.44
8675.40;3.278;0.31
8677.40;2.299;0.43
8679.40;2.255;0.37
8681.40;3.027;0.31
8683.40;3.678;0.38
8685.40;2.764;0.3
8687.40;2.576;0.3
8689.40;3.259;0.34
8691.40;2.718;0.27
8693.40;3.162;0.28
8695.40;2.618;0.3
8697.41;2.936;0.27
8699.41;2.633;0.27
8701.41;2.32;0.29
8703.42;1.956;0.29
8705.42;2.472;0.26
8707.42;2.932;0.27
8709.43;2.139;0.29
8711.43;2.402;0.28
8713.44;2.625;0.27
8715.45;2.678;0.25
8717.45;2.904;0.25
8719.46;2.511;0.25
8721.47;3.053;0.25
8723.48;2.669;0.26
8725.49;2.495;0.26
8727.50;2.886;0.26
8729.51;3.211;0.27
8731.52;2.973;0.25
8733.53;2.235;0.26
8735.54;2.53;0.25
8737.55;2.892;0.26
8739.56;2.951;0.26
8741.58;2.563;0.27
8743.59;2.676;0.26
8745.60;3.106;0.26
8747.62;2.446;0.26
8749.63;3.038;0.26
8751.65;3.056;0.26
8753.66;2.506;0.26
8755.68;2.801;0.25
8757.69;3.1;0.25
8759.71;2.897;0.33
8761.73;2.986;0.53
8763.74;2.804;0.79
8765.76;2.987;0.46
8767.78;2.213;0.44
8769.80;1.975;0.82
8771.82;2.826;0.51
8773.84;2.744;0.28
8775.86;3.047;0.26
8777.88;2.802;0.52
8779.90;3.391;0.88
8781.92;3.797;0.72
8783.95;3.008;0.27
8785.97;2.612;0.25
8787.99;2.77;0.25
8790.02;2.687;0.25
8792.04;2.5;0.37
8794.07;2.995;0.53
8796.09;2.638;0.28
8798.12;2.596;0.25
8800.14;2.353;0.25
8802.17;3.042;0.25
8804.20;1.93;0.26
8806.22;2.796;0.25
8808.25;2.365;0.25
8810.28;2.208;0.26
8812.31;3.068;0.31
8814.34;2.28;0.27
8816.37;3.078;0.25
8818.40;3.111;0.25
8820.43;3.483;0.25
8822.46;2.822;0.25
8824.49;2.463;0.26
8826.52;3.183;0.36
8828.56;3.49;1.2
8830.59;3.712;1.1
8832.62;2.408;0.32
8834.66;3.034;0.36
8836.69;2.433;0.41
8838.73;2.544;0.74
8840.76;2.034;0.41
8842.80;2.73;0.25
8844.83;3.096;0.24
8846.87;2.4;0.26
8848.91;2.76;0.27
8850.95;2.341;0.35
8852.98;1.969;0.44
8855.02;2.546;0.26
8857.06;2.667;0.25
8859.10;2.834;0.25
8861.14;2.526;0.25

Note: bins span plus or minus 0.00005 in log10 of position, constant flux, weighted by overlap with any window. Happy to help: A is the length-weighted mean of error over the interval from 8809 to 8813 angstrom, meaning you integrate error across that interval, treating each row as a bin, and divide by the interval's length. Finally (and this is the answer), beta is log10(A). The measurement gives -0.55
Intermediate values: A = 0.280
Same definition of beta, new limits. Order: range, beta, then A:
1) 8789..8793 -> -0.51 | 0.309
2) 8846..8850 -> -0.57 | 0.266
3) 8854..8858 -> -0.59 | 0.255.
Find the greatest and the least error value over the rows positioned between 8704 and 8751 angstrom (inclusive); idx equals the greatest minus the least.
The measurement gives 0.04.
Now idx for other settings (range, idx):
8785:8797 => 0.28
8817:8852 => 0.96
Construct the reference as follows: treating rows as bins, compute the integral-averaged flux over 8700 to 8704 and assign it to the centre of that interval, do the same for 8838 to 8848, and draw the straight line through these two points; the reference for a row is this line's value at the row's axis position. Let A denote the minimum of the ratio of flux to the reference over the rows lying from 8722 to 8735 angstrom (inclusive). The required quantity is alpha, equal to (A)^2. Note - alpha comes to 0.96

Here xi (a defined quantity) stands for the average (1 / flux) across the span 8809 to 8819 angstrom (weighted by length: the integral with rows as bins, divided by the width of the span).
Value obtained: 0.376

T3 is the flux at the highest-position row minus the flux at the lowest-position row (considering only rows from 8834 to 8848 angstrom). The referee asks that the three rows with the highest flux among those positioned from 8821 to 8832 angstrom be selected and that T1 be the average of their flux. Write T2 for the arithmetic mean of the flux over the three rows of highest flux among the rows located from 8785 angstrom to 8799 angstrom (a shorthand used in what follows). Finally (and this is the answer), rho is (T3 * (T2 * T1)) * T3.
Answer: 3.9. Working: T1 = 3.46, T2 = 2.8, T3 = -0.6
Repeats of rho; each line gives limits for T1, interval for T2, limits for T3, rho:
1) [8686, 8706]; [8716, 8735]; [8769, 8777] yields 11.0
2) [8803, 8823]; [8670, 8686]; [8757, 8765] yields 0.9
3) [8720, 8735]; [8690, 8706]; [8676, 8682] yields 4.8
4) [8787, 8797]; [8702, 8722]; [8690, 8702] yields 1.3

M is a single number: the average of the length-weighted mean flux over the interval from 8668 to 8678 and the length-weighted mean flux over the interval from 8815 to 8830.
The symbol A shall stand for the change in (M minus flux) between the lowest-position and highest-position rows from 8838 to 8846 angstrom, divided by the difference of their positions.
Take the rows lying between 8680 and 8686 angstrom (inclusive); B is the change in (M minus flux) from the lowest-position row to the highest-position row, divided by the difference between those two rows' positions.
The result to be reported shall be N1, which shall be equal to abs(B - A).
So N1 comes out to 0.16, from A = -0.09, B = 0.07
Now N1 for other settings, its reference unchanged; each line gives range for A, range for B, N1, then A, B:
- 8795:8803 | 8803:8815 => 0.03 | -0.07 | -0.03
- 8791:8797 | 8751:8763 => 0.04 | -0.03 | 0.01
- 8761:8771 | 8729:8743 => 0.07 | 0.13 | 0.05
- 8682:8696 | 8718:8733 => 0.13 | 0.09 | -0.04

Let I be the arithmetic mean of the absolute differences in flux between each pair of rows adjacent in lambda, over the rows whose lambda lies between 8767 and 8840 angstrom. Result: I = 0.47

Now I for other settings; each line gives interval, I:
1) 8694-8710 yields 0.44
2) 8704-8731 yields 0.35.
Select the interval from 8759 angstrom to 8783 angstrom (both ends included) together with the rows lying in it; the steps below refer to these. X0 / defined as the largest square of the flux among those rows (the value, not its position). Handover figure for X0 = 14.4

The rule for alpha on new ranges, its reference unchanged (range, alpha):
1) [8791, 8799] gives 1.05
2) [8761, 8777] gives 0.69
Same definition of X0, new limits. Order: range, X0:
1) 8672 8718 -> 13.5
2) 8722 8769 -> 10.3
